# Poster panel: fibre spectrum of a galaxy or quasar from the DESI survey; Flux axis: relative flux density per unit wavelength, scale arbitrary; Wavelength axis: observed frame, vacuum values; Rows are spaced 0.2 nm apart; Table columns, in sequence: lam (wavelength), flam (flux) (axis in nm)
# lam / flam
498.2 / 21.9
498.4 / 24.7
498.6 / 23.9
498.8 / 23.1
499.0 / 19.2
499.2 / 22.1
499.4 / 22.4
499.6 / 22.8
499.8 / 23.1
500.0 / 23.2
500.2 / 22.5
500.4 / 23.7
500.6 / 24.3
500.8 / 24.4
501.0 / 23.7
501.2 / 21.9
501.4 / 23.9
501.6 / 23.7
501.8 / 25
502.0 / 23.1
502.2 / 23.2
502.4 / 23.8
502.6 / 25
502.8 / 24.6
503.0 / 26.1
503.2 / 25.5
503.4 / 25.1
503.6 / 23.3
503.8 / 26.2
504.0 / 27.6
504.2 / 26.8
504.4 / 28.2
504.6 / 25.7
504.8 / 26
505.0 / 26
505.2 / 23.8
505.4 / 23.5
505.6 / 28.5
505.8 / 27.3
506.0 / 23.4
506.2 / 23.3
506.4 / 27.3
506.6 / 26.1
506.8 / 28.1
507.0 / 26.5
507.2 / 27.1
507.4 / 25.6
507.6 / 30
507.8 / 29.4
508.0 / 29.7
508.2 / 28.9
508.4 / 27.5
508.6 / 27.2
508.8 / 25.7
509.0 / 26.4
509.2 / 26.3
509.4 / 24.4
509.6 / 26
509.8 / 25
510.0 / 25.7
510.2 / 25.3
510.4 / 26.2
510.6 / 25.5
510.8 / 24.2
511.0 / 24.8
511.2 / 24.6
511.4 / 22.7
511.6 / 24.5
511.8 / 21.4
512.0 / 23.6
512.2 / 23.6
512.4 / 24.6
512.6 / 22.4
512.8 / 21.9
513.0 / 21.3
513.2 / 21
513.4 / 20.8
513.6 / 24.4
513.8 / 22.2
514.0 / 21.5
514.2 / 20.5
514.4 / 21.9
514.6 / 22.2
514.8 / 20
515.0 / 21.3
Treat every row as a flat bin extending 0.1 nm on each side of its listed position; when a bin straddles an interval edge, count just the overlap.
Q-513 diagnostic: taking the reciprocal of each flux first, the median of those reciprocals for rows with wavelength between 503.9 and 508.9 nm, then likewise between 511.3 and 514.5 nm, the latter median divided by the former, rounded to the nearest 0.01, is 1.23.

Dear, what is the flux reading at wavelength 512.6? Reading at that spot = 22.4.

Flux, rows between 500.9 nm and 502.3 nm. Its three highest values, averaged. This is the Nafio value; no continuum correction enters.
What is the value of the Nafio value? 24.2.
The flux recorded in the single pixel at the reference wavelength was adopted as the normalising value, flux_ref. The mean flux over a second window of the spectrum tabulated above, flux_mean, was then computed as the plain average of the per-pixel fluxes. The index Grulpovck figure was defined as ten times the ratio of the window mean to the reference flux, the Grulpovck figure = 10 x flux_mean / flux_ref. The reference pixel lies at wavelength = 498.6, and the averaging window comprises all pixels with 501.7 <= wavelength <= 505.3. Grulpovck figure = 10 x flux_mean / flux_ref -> 10.6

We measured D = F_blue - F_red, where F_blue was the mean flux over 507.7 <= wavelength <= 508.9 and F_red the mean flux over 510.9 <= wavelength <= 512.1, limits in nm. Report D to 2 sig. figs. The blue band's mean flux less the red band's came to 4.5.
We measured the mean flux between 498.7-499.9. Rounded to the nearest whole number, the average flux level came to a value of 22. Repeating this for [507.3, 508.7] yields 28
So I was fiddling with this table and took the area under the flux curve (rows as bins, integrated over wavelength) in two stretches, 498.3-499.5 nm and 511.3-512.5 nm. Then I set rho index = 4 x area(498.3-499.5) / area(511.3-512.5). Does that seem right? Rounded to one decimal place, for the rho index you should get 3.9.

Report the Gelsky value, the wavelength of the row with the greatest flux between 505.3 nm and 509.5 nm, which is 507.6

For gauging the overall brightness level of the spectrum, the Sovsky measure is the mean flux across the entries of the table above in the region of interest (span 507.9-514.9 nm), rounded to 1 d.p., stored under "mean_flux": 24.1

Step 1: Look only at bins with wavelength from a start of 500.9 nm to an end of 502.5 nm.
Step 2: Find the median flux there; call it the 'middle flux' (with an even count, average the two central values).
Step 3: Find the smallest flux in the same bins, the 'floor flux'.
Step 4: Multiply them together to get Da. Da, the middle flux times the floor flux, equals 519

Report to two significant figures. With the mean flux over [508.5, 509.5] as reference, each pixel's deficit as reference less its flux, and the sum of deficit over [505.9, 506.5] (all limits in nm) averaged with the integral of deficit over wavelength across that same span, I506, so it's 2.4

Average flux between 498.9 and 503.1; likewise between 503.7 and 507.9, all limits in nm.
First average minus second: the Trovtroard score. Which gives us -3.1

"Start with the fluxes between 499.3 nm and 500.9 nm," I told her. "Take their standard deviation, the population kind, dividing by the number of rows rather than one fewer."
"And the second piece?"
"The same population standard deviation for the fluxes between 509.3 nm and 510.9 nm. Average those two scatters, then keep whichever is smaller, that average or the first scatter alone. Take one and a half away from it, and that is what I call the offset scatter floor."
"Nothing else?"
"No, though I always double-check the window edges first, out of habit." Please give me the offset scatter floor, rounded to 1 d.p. -0.8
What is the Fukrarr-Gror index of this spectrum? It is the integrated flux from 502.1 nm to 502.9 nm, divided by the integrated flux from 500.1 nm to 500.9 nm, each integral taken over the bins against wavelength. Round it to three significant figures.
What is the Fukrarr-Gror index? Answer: 1.02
